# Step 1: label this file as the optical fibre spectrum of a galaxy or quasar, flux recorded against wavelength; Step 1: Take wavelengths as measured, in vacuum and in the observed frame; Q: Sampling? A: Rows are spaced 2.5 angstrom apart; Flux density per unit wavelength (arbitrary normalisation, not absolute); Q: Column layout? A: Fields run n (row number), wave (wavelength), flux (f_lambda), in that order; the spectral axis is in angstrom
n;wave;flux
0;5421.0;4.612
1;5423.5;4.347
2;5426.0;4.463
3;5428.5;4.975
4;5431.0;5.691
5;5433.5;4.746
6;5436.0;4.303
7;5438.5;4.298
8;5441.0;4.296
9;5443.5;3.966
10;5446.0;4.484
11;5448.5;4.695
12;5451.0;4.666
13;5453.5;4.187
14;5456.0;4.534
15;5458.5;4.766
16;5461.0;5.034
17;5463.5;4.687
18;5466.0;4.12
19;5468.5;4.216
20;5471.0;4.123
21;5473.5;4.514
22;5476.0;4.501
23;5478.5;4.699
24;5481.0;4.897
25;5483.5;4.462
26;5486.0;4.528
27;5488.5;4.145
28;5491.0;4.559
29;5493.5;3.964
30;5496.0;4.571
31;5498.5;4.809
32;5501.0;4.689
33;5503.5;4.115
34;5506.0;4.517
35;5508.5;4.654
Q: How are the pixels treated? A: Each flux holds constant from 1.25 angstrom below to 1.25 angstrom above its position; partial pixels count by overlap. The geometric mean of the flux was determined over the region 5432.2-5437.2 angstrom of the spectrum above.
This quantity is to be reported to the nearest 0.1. 4.5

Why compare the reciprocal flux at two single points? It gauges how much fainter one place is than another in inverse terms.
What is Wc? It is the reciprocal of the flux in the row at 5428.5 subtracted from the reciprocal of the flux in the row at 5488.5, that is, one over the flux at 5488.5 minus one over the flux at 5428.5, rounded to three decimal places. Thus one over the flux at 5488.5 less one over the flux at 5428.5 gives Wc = 0.040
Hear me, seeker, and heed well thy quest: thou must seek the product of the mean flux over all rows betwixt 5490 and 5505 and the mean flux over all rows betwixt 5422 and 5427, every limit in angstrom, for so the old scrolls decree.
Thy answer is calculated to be 19.6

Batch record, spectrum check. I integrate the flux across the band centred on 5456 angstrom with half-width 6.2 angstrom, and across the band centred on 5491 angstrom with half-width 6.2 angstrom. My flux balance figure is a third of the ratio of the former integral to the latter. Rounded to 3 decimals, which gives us 0.355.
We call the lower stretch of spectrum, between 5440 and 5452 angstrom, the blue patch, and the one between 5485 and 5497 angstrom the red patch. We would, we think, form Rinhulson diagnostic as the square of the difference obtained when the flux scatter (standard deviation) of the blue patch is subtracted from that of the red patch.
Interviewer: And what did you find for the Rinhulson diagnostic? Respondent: 0.000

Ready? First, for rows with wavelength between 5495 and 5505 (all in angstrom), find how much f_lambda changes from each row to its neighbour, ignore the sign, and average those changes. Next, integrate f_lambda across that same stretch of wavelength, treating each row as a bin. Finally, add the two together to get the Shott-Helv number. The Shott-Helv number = 45.8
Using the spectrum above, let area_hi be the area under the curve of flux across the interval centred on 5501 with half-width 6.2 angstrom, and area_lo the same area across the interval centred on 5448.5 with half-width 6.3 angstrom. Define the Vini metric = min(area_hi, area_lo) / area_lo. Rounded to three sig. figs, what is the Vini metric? 1.00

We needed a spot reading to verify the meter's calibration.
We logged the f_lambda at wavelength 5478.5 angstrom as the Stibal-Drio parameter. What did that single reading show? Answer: 4.699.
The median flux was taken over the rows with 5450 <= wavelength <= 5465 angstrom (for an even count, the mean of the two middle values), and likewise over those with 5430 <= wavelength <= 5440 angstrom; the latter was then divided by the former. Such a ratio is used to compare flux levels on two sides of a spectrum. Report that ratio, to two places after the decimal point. 0.97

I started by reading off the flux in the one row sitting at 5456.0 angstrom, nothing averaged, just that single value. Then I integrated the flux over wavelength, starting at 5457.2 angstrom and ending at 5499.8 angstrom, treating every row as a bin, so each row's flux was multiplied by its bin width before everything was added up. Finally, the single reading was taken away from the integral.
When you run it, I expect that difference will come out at 187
